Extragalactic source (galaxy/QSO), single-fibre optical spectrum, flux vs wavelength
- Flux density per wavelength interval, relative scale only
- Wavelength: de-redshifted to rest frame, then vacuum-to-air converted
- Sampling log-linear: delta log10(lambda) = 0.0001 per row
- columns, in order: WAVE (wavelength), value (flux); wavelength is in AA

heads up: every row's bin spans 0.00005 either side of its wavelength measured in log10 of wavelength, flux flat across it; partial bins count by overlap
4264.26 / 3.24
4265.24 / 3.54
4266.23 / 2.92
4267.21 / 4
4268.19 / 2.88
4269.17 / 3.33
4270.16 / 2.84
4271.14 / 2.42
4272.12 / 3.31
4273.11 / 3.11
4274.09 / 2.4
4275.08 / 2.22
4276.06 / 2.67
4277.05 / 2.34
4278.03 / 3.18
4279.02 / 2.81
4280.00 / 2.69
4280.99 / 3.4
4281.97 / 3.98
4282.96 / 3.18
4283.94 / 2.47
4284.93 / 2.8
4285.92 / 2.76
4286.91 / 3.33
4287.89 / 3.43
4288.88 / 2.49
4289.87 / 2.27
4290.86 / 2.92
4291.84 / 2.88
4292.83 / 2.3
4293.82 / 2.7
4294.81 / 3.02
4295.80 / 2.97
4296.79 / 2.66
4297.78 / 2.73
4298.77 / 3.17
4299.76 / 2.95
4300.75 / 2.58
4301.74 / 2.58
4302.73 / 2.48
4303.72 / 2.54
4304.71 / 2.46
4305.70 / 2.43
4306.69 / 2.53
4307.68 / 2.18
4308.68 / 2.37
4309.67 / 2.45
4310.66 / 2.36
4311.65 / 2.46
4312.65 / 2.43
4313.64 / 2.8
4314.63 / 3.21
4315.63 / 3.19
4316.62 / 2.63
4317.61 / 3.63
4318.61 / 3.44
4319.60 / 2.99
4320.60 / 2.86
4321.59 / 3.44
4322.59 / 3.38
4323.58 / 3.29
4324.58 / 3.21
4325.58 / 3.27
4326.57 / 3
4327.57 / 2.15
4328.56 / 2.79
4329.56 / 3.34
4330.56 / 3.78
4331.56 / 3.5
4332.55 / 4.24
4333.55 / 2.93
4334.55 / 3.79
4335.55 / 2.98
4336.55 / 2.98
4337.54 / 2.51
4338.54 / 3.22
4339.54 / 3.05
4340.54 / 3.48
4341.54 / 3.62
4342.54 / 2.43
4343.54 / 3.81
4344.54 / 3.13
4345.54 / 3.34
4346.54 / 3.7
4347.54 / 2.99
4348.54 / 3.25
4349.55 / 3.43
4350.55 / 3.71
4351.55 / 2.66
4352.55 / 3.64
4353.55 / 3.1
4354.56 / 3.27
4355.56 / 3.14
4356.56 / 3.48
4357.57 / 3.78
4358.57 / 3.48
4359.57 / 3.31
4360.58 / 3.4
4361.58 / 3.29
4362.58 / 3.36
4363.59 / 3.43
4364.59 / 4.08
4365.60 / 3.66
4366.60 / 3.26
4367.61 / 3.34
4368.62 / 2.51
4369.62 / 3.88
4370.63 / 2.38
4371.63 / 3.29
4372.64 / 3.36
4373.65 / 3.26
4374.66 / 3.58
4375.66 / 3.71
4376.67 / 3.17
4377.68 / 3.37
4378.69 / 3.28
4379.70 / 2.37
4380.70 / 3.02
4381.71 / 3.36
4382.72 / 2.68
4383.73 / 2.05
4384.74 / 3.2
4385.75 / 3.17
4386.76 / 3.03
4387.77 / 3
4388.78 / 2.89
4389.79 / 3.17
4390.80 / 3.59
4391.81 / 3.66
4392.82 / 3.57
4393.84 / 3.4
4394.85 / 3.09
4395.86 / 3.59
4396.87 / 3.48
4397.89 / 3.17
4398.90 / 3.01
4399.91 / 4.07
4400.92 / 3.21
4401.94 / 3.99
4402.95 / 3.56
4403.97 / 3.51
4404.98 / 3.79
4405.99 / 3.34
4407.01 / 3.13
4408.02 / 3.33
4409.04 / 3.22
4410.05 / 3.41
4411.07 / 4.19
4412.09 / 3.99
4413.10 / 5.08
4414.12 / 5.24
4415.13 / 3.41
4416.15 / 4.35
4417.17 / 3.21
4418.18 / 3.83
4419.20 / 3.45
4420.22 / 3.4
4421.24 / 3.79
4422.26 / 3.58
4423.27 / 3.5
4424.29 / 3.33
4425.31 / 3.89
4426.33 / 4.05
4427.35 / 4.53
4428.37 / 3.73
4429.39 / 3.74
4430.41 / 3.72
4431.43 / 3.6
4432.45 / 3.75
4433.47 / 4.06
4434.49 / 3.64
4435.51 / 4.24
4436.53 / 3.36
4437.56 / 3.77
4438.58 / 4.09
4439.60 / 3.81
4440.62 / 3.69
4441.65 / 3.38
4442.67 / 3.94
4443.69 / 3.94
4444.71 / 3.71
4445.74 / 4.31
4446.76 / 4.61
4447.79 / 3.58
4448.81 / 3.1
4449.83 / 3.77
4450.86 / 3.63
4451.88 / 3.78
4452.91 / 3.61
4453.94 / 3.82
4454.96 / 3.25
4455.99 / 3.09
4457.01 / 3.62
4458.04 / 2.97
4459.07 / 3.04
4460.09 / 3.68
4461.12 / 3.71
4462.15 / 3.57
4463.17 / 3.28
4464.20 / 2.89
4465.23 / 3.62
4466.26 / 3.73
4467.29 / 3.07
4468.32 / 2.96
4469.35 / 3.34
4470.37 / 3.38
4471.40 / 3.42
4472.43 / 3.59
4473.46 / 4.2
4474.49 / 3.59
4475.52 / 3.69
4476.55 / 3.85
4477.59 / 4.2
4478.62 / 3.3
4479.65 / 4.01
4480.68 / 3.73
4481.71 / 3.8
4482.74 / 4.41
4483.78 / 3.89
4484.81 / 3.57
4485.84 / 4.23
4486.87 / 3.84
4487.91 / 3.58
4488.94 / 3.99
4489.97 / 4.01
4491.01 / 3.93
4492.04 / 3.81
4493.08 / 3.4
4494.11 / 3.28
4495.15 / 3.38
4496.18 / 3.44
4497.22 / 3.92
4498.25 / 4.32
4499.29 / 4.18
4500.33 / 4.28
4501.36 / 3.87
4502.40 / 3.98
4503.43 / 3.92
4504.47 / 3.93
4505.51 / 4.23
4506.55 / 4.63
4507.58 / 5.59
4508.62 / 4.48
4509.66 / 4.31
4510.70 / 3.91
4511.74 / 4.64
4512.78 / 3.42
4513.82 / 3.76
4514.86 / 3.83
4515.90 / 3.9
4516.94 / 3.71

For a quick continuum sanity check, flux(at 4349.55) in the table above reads 3.43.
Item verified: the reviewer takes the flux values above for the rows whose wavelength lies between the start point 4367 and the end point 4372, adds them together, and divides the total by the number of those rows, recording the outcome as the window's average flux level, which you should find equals 3.1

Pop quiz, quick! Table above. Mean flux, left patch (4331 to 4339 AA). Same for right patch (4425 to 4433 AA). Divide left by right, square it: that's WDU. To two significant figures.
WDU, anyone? 0.71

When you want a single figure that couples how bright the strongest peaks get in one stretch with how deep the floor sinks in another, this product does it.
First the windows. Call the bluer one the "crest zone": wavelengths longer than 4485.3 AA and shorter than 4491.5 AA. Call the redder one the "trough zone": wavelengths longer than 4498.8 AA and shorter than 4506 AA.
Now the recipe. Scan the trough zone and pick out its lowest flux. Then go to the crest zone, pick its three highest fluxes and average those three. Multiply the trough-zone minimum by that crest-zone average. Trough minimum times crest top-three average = 15.8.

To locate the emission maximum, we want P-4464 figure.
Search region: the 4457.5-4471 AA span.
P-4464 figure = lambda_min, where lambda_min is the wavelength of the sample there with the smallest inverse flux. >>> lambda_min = 4466.26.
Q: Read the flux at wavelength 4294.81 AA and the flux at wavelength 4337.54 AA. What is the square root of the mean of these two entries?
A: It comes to 1.7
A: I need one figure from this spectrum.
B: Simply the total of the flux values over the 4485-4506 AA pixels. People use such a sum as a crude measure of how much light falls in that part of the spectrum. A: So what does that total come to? 78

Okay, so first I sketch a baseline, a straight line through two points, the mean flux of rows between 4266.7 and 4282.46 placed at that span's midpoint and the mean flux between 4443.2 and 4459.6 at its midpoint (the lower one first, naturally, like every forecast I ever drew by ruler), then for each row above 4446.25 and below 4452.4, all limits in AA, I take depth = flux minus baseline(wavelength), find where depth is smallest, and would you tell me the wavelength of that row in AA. 4448.81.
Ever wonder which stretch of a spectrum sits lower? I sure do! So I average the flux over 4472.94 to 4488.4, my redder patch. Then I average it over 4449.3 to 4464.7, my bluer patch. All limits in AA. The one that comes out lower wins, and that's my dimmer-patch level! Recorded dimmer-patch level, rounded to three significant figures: 3.45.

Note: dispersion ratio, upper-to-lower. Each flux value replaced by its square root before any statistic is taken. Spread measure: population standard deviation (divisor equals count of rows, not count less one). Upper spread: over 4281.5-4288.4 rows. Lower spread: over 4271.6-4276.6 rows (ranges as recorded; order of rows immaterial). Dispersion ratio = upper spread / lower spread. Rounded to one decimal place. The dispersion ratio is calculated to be 1.1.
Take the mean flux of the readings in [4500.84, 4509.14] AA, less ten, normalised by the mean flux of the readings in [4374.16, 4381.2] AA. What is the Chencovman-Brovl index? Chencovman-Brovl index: -1.76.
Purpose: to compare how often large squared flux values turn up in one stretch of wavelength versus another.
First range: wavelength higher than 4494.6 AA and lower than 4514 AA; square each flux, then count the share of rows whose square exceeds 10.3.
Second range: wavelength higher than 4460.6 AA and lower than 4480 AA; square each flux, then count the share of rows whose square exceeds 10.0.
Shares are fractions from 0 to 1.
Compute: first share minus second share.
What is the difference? 0.16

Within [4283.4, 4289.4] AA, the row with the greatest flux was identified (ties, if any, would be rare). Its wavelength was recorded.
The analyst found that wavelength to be 4287.89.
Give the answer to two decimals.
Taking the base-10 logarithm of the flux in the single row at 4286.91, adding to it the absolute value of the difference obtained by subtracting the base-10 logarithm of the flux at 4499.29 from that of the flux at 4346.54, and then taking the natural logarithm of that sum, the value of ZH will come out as -0.55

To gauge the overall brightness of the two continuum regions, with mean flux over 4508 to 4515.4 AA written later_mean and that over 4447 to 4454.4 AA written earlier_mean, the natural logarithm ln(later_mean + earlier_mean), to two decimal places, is 2.04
